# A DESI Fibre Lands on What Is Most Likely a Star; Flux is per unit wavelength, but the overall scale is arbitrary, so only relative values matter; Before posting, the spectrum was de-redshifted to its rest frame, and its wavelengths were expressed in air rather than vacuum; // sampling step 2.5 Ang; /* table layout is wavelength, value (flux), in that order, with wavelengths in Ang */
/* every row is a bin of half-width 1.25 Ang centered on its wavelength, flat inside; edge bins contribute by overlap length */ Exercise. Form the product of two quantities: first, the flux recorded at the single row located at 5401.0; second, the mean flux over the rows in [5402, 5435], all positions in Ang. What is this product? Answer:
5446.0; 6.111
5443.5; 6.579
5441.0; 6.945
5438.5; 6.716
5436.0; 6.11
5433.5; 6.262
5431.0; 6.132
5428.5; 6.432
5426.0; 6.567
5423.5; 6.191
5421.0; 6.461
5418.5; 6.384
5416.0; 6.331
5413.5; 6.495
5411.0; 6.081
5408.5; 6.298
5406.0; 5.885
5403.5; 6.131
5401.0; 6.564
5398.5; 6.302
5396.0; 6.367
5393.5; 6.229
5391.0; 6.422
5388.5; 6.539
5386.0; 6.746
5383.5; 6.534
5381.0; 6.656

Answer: 41.2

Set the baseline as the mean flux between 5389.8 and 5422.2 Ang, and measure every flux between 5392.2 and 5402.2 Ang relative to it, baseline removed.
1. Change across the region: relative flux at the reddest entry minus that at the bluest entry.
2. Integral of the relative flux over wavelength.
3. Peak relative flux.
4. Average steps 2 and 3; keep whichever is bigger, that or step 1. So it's 0.44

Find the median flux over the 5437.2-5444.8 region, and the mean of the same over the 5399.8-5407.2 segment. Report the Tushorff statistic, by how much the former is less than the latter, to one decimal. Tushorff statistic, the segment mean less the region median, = -0.5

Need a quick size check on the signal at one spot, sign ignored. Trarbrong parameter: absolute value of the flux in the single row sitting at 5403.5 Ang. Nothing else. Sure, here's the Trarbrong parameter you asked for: 6.13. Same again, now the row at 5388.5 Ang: 6.54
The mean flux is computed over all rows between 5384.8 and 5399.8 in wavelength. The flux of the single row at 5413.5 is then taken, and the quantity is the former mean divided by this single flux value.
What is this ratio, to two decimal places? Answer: 0.99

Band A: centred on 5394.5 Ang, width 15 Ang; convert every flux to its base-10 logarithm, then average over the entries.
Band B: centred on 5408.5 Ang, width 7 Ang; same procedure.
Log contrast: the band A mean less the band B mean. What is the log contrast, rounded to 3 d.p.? 0.022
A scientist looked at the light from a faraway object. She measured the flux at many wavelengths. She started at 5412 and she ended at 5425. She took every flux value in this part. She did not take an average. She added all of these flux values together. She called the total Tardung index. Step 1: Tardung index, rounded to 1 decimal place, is 31.9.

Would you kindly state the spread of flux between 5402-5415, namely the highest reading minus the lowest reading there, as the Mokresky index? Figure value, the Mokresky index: 0.61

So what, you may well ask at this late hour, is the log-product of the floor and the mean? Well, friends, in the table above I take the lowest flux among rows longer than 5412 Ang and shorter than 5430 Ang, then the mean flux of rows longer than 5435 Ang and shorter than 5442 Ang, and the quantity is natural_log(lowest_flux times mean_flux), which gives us 3.71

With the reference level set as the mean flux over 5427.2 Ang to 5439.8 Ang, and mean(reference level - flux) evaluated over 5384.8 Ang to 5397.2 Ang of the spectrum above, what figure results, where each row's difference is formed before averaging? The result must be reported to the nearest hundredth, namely -0.13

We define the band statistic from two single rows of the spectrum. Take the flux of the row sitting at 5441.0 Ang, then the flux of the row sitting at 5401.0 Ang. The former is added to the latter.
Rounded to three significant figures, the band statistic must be 13.5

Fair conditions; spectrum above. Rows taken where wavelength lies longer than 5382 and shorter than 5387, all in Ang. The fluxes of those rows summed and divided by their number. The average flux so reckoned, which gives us 6.64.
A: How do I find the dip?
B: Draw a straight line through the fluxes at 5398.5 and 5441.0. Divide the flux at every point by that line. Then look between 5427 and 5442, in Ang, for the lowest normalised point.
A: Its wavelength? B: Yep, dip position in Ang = 5436.0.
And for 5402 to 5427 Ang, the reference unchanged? 5406.0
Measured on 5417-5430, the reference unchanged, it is 5423.5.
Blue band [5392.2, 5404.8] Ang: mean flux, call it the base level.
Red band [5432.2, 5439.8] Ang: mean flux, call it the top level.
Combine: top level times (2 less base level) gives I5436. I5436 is -27.5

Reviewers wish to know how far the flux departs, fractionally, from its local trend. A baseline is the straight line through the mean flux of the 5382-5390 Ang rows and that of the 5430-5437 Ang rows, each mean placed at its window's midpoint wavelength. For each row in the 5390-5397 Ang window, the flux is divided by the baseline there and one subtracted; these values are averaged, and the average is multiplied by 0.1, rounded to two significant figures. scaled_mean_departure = -0.0030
